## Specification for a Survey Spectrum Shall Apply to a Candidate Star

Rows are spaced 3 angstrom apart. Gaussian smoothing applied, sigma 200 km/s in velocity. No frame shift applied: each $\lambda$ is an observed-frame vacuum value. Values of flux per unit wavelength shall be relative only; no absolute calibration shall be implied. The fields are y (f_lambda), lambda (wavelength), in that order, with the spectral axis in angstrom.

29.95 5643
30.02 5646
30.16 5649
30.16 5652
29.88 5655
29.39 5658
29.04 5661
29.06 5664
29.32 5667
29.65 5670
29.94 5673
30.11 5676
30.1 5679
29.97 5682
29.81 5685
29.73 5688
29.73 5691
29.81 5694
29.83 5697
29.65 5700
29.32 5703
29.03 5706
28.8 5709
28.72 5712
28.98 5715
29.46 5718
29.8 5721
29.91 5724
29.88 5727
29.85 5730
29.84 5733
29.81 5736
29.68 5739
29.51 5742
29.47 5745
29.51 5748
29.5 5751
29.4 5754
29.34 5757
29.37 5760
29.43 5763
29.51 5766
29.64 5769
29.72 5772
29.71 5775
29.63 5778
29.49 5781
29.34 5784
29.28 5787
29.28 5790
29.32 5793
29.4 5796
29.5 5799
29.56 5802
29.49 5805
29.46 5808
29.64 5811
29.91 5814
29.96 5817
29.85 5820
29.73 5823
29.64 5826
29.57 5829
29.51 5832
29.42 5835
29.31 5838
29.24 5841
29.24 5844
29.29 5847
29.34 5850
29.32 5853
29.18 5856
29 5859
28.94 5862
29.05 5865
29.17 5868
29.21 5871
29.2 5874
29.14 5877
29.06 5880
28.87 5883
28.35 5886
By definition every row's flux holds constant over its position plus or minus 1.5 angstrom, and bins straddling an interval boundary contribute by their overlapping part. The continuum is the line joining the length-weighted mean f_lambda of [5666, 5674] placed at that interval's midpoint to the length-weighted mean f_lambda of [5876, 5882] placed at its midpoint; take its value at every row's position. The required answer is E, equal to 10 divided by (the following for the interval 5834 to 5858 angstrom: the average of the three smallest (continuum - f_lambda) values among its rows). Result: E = -52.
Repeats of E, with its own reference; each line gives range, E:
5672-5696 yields -22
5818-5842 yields -20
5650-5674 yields -30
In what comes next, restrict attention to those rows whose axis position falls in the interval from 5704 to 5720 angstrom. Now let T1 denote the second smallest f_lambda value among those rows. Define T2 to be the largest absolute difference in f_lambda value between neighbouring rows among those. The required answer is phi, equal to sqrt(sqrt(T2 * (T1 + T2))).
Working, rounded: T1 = 28.8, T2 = 0.48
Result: 1.94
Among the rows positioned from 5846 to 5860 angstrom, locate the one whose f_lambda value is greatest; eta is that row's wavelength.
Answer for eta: 5850 angstrom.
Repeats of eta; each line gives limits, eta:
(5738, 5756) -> 5739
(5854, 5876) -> 5871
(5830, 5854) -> 5832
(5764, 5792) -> 5772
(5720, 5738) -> 5724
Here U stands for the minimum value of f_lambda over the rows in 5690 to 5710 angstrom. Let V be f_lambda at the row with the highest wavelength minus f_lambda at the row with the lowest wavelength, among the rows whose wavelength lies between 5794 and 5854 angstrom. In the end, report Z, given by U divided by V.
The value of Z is -360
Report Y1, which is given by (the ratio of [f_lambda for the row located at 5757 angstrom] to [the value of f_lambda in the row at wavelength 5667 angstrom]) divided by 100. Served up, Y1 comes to 0.0100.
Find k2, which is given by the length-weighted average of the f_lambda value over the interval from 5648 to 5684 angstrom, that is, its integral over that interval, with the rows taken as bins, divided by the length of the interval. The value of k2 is 29.73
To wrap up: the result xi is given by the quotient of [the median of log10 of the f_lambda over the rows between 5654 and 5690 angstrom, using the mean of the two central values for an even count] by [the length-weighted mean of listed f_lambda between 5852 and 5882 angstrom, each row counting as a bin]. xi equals 0.0506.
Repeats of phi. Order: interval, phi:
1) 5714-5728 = 1.95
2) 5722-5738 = 0.97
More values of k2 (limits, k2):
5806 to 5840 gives 29.63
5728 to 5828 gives 29.57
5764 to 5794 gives 29.49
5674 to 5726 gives 29.58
